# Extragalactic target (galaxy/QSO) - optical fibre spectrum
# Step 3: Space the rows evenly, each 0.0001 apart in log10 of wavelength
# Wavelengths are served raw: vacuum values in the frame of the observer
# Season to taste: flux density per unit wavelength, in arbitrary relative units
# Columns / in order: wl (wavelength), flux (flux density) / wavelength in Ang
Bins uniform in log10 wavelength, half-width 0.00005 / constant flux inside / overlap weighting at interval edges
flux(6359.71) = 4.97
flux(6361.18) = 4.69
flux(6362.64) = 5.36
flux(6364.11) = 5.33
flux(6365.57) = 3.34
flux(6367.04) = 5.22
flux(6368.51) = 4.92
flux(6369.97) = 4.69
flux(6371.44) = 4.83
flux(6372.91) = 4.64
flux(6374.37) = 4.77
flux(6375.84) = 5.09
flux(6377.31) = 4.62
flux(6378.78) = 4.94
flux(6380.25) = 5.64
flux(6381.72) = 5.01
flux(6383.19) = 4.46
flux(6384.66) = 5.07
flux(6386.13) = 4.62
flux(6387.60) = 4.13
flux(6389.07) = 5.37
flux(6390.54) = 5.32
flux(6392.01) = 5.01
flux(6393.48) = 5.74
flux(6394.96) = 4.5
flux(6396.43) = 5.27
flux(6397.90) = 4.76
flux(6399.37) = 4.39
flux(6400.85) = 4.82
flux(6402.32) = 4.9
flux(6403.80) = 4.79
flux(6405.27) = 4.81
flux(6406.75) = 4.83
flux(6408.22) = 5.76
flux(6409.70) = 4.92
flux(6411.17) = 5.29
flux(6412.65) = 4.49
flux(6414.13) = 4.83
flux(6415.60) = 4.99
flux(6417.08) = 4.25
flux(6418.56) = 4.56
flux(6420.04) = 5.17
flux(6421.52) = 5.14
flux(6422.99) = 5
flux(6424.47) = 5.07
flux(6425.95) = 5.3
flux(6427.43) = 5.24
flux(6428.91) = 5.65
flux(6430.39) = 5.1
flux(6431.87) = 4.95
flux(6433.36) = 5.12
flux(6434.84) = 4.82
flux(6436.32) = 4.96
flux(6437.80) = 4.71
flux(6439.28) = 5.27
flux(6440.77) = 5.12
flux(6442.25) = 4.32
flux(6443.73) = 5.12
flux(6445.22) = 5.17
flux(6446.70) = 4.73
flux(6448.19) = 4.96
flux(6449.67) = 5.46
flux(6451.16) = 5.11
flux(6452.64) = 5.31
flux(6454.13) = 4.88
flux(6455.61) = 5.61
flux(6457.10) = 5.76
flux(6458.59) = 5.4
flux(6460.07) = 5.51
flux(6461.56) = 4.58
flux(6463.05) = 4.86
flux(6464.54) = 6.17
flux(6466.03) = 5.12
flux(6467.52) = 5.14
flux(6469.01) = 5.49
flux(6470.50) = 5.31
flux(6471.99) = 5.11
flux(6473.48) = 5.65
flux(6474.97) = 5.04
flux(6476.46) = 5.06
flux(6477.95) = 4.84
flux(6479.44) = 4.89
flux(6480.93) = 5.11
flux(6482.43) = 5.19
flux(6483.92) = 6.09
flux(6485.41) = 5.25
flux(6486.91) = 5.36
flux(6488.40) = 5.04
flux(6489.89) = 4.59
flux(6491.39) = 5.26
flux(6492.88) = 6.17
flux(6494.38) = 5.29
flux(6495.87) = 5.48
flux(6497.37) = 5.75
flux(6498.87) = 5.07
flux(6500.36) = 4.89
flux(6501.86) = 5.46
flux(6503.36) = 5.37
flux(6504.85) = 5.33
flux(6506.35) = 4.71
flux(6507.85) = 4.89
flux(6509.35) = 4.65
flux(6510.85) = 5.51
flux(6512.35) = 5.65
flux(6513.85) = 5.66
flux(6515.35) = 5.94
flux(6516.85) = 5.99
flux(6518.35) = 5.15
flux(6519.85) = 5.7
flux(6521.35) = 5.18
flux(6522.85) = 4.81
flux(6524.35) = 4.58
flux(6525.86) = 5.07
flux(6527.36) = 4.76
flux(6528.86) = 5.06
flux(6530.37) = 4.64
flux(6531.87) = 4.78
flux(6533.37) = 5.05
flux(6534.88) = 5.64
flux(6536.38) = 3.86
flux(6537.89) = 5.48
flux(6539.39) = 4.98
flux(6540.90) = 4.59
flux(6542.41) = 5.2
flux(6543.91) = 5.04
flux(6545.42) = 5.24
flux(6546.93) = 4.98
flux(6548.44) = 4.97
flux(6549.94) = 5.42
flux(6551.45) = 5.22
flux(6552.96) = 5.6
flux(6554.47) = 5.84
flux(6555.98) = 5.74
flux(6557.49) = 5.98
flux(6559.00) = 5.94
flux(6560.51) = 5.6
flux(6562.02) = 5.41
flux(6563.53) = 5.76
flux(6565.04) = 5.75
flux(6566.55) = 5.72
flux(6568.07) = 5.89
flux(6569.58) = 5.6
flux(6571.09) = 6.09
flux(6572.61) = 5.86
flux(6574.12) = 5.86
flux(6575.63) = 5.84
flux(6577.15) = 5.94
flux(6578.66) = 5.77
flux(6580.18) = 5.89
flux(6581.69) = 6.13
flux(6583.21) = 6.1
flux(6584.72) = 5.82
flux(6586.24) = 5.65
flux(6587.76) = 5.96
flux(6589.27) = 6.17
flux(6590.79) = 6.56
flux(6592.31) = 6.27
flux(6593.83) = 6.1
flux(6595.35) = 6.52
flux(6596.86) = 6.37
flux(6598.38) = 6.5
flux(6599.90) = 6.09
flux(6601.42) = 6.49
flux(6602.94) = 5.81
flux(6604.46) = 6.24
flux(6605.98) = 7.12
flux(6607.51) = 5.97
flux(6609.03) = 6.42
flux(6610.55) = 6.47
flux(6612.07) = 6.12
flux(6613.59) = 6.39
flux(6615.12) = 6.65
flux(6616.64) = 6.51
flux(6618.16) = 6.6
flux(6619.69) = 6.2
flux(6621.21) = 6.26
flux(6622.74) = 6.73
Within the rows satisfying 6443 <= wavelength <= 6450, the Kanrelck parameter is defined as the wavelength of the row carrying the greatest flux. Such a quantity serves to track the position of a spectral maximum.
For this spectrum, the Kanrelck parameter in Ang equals 6449.67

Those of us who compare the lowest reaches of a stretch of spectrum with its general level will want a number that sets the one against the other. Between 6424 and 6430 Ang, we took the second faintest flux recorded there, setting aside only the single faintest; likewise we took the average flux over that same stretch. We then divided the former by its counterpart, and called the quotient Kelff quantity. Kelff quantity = 0.986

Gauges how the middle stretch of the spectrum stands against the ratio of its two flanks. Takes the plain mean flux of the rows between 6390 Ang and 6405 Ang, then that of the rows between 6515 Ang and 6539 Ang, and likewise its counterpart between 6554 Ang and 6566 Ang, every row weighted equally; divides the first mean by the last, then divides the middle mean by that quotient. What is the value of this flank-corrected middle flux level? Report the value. 5.9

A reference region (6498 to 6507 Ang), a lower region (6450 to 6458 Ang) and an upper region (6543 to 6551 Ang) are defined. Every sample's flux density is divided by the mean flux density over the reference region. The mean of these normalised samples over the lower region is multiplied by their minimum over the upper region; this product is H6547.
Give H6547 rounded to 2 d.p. 1.00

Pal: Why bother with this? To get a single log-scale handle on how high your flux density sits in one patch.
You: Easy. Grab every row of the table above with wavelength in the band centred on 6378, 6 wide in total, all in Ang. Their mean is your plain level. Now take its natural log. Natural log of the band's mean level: 1.62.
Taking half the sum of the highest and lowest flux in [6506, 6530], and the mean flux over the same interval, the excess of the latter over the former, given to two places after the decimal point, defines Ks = -0.08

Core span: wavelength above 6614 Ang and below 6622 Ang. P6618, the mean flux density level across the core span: 6.44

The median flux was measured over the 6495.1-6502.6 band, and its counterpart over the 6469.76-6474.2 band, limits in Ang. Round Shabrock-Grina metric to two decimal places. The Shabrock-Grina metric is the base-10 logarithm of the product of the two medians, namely 1.46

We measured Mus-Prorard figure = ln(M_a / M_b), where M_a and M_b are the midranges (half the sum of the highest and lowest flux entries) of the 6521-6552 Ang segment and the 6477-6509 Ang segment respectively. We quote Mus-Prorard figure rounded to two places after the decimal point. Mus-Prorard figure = -0.12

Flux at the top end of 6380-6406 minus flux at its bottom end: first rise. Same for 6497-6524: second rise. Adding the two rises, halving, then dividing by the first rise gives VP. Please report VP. 1.1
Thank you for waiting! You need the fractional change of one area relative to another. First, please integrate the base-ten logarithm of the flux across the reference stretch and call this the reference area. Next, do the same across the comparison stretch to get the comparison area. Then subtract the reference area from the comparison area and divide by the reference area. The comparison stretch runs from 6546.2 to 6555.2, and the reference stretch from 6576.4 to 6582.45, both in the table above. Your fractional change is 0.4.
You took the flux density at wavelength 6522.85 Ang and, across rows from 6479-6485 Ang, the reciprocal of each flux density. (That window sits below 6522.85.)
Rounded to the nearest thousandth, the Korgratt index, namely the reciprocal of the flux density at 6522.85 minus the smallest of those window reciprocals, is 0.044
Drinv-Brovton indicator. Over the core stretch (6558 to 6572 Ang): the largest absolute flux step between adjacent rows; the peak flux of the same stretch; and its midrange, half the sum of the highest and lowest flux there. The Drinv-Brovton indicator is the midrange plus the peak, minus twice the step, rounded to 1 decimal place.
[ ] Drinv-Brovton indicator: 10.9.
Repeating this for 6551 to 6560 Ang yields 10.8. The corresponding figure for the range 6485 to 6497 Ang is 9.7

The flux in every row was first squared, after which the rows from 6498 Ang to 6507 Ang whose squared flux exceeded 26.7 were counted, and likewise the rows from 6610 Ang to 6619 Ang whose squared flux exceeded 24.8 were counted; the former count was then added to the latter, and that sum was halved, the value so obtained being 4.50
